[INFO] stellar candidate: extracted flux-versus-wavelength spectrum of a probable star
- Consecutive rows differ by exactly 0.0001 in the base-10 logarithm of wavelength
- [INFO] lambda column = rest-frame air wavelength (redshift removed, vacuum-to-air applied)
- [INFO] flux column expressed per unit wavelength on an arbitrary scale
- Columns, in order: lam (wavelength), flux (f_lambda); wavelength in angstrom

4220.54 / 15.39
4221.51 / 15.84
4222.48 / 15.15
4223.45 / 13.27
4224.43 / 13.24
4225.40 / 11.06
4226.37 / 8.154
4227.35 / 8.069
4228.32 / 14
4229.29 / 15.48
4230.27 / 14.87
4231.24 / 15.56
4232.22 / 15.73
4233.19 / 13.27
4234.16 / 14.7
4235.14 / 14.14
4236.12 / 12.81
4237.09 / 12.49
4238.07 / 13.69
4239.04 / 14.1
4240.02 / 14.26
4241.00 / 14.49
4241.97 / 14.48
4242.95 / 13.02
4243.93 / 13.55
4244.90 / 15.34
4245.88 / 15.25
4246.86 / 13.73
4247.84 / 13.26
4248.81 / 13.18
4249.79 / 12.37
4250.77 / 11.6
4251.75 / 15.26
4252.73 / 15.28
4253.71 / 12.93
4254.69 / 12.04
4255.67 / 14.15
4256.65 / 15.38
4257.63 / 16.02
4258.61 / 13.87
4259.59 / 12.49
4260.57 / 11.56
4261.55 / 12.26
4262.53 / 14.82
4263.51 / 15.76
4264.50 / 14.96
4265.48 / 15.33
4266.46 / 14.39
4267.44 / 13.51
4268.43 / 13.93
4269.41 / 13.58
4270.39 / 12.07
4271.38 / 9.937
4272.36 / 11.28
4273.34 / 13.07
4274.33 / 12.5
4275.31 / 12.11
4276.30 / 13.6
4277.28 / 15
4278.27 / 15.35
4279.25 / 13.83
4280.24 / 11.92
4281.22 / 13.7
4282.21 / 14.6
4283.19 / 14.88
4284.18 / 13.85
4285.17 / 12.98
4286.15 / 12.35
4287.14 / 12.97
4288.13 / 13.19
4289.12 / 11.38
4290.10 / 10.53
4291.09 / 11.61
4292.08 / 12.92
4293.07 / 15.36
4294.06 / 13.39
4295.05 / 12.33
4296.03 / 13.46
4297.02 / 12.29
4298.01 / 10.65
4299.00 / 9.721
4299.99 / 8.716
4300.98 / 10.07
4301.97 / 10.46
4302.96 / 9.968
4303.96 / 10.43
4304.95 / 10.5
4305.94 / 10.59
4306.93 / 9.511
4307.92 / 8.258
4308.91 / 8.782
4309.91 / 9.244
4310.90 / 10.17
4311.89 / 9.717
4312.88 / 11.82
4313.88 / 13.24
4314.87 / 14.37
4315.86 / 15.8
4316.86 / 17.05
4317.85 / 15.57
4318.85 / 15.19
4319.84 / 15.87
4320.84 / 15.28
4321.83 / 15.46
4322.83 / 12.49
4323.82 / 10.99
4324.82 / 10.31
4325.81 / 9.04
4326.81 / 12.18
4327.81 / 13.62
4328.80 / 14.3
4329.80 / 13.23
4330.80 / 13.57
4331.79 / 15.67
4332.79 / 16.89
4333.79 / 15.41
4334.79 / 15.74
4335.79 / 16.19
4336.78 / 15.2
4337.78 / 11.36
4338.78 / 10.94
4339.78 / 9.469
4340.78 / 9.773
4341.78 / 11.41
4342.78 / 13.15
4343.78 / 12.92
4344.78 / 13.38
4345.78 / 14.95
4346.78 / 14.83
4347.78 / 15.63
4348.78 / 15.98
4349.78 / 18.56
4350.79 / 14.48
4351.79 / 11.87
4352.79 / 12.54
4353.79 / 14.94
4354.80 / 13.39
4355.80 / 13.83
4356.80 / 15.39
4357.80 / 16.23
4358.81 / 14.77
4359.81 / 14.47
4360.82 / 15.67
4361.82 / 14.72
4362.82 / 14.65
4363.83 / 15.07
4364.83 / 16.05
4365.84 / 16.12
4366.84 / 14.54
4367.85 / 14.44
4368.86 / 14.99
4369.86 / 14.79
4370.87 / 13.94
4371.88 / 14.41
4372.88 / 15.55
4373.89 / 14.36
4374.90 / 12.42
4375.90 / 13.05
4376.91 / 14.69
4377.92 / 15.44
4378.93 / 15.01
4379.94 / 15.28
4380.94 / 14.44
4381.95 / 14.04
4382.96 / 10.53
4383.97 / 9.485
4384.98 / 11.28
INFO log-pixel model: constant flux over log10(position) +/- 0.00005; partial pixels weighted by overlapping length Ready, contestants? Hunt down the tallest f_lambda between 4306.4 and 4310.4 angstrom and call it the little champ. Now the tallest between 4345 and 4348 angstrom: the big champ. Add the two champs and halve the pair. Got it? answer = 12.6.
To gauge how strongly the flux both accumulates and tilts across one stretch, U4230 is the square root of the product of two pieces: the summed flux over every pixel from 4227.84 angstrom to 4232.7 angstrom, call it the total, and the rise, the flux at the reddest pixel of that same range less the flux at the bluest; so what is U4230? 11.4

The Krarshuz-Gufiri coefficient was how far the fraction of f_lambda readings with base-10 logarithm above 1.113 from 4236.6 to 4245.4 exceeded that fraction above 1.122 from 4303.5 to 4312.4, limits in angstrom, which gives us 0.9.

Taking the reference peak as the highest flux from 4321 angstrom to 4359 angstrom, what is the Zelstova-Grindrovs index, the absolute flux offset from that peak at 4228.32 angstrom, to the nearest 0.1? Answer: 4.6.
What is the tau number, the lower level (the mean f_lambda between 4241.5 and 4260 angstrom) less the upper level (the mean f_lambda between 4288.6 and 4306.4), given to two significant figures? 2.5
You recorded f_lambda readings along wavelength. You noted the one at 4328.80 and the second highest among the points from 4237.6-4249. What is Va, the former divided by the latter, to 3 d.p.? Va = 0.938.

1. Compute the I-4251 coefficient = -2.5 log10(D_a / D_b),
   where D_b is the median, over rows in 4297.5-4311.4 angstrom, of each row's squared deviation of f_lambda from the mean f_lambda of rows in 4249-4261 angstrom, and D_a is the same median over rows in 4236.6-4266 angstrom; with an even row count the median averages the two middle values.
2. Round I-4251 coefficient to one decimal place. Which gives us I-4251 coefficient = 2.5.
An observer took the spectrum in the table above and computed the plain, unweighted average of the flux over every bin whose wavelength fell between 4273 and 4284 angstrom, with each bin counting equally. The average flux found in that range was 13.7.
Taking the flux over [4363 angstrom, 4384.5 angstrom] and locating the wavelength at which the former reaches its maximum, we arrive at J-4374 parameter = 4365.84 angstrom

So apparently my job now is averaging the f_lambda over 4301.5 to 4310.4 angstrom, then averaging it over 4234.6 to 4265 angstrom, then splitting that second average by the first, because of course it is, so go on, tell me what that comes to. 1.42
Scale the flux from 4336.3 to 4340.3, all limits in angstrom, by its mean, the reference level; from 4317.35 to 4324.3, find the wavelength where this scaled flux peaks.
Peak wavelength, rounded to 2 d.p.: 4319.84 angstrom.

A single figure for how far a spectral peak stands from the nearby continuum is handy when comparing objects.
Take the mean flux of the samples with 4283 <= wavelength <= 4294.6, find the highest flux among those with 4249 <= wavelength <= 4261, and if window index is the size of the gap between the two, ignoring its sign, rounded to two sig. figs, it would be 3.1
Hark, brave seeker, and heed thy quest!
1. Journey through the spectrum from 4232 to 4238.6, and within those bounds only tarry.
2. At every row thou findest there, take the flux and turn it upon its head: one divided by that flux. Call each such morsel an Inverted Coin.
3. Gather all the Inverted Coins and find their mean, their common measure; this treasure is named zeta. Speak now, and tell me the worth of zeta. 0.073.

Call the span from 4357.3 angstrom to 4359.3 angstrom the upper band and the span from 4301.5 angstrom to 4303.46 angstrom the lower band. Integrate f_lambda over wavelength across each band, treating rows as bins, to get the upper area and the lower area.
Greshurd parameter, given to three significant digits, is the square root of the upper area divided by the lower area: 1.24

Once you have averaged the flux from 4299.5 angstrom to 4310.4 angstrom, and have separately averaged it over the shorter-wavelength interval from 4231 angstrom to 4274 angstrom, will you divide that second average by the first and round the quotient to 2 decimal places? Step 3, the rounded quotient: 1.42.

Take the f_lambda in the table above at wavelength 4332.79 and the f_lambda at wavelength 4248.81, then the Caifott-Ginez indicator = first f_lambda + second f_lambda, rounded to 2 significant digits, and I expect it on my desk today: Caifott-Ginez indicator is 30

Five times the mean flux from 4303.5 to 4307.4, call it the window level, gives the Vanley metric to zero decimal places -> 51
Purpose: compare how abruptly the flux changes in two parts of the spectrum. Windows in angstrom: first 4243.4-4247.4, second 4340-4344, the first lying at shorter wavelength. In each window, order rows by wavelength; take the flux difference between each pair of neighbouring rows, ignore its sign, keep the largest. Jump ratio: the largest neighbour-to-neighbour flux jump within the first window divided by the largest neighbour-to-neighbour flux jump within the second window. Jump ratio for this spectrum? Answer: 1.0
